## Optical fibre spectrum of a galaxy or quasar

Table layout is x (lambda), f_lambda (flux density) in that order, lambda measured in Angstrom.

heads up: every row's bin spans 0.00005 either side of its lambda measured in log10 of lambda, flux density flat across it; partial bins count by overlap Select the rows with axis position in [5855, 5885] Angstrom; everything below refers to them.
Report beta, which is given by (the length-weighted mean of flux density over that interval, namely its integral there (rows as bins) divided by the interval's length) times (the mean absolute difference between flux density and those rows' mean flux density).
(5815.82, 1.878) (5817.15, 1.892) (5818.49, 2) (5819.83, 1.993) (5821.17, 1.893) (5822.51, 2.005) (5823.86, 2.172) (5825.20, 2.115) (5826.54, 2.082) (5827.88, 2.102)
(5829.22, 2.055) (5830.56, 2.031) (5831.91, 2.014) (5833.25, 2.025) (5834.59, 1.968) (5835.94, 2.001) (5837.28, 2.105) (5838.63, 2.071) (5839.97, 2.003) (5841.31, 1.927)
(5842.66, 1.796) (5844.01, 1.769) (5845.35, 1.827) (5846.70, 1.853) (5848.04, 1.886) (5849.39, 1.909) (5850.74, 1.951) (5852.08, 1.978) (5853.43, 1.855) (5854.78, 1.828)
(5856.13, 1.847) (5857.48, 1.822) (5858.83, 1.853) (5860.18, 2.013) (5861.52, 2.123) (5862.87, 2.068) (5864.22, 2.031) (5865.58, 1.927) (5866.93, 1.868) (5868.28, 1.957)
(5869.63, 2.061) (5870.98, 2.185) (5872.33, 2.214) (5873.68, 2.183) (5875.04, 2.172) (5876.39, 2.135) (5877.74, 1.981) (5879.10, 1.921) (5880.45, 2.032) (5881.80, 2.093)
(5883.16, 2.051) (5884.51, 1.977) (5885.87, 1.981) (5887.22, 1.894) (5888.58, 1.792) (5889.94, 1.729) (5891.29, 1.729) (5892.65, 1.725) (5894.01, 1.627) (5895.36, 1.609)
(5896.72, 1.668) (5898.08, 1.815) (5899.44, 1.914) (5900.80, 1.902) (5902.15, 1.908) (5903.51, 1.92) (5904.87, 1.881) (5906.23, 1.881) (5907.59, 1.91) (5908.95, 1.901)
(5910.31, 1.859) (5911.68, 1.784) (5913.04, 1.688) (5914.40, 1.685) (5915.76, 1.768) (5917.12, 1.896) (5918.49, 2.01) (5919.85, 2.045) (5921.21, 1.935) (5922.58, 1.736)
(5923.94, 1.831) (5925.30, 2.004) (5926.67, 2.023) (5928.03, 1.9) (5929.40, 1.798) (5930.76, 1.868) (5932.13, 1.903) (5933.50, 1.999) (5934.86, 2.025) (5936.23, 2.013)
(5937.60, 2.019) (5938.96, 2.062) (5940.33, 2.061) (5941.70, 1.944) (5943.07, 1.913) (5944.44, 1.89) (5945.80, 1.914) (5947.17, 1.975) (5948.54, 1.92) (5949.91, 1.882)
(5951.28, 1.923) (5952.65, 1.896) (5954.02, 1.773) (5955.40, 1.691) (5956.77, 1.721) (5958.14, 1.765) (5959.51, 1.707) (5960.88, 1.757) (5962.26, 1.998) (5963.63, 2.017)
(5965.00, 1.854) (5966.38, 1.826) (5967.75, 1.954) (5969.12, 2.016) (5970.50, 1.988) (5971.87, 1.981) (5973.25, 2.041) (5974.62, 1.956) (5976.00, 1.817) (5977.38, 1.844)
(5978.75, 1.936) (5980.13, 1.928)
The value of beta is 0.196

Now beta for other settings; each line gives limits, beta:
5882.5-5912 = 0.179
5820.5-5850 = 0.182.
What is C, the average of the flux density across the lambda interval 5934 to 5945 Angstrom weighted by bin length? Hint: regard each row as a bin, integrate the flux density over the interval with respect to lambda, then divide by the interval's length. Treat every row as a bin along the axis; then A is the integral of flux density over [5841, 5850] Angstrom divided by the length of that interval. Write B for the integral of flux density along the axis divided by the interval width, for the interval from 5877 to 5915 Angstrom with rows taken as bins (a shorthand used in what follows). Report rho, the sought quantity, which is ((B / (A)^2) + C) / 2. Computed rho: 1.27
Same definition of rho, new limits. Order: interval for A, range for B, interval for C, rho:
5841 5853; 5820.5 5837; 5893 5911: 1.20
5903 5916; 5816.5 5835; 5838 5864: 1.26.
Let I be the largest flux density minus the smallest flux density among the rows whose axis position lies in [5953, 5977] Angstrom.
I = 0.35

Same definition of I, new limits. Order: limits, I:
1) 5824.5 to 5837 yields 0.15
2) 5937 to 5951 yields 0.18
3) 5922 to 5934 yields 0.29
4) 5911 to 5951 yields 0.38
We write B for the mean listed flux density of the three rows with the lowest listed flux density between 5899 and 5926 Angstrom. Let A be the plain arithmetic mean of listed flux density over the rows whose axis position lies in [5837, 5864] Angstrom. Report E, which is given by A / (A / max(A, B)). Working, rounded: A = 1.92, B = 1.70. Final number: 1.92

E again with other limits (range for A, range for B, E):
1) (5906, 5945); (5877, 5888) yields 1.93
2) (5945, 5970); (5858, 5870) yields 1.88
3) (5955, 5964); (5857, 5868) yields 1.85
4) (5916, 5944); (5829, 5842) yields 1.97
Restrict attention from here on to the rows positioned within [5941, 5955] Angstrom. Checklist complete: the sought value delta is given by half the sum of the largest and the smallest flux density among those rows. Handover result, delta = 1.87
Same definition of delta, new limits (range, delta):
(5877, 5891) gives 1.91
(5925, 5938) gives 1.91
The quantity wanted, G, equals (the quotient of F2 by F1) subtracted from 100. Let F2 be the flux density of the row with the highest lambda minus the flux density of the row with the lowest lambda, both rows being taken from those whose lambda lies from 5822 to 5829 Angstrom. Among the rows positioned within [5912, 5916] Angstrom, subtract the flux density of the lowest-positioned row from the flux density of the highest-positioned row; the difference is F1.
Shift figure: 99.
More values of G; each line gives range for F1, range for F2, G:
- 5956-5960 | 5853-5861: 111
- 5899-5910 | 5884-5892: 81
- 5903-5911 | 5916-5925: 99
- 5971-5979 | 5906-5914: 96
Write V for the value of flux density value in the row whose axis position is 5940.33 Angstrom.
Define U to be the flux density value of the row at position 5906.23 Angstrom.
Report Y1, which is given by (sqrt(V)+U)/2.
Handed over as 1.66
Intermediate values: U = 1.881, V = 2.061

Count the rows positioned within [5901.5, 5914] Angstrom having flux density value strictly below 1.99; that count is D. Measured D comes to 9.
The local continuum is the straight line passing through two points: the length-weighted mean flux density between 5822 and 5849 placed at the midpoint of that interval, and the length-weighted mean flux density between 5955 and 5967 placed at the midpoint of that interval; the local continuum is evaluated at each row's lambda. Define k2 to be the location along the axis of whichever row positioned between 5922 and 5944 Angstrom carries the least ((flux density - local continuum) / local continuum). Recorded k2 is 5922.58 Angstrom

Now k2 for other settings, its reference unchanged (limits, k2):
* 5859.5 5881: 5866.93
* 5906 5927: 5914.40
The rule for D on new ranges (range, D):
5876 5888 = 5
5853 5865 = 5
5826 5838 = 1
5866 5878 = 3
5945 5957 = 9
